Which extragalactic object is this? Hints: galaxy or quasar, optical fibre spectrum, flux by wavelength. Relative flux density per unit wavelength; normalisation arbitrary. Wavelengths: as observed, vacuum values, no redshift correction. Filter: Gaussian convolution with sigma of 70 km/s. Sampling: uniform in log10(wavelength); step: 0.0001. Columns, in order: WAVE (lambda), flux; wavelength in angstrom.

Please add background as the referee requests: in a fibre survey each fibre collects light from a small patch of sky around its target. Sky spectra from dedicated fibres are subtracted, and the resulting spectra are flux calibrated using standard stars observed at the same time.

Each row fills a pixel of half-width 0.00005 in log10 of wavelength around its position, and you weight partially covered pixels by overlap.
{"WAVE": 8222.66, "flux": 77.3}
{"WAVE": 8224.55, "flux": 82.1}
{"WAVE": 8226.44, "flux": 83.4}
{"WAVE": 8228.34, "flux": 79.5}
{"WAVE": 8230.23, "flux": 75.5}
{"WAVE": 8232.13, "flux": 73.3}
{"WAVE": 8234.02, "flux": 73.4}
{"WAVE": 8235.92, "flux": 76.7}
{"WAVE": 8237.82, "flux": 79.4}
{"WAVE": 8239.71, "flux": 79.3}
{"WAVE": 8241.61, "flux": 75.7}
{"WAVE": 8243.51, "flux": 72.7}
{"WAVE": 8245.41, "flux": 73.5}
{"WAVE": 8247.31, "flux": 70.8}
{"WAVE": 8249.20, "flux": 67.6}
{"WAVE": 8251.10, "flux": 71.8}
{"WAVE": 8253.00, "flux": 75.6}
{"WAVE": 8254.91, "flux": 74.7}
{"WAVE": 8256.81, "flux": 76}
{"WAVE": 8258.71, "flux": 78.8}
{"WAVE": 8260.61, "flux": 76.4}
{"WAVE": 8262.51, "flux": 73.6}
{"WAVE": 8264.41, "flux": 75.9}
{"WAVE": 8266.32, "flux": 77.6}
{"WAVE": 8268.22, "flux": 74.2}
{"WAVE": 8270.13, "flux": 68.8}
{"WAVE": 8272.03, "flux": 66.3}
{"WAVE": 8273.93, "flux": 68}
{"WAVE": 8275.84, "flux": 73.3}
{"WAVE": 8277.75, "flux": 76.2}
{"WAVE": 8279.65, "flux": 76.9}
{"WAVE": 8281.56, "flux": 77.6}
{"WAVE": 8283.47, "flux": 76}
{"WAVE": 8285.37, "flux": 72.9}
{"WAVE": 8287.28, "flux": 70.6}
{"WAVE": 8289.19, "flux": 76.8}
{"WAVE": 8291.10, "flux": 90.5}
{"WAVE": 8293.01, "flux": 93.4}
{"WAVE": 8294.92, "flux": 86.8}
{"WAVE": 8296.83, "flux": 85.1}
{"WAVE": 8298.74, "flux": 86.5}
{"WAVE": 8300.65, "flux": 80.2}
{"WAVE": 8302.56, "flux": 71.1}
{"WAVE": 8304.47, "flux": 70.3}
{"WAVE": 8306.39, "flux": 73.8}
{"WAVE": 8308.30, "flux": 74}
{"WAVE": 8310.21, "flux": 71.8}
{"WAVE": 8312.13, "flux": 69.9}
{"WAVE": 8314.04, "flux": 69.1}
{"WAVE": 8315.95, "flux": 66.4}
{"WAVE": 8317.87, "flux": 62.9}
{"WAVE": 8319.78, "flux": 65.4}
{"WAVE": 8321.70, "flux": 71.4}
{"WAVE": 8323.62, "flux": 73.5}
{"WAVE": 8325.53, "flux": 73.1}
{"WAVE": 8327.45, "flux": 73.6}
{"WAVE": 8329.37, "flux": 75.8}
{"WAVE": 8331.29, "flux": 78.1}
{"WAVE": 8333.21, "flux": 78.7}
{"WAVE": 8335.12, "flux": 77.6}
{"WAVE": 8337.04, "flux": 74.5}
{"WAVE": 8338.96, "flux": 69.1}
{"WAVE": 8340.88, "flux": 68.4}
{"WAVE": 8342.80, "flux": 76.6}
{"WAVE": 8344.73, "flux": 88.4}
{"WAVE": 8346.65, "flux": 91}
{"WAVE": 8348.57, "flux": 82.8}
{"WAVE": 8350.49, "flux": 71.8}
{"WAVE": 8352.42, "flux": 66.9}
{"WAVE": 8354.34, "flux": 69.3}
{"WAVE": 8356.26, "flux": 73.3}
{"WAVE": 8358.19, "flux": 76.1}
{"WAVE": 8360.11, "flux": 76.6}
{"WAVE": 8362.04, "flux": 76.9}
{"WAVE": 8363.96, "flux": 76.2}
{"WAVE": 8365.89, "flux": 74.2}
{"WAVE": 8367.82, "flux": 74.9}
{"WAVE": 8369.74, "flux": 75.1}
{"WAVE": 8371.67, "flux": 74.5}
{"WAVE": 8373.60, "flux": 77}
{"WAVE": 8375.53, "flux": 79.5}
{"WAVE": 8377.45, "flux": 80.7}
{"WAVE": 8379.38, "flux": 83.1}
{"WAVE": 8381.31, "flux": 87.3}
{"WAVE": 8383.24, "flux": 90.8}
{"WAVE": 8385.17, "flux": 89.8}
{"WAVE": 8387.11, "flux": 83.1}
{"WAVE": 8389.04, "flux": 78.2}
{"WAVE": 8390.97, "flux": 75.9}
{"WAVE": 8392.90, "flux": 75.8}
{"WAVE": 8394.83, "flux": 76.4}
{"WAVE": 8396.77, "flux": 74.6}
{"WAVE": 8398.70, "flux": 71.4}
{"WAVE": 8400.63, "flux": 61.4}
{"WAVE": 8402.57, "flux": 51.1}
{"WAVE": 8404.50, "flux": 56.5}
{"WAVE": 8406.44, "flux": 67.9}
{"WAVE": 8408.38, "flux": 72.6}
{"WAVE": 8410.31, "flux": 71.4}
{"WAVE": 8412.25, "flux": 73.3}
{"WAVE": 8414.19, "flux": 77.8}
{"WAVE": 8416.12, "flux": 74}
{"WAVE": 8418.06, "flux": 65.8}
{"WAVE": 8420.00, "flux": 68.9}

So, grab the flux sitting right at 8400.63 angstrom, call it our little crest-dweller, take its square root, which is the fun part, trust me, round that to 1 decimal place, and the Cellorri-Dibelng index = 7.8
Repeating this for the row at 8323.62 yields 8.6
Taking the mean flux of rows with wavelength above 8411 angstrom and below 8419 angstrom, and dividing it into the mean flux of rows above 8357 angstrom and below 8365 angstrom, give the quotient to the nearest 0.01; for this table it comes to 1.05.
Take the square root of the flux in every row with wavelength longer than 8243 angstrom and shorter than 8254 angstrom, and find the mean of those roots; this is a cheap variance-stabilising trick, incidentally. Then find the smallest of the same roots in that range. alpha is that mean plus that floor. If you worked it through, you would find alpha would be 16.7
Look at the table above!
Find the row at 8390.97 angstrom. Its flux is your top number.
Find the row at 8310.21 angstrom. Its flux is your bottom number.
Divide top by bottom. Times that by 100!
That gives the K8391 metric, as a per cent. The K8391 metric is 106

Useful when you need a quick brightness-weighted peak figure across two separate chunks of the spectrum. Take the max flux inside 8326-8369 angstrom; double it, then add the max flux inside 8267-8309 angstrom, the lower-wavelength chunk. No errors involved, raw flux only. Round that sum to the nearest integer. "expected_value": 275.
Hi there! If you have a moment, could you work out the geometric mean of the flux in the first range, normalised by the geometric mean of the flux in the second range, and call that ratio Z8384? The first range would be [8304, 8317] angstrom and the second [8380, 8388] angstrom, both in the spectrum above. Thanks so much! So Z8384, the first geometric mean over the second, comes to 0.81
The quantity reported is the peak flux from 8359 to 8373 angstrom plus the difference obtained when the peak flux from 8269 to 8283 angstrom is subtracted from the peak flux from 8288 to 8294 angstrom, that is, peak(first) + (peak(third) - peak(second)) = 93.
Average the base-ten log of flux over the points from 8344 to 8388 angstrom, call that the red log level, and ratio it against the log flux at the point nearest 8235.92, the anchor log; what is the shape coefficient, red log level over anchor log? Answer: 1.006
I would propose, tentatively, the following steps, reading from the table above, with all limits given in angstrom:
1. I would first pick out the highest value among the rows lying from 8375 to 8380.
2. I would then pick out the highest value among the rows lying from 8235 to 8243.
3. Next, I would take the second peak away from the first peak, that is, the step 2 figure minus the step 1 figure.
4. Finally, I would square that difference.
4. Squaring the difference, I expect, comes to 14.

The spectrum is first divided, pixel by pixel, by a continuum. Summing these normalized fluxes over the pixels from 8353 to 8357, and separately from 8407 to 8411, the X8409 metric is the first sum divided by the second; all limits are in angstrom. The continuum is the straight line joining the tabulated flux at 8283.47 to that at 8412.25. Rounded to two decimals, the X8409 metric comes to 0.98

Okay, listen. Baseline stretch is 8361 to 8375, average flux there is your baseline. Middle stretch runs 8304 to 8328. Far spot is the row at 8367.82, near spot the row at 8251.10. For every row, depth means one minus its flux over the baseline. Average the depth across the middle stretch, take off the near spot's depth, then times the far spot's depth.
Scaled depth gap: 0.0002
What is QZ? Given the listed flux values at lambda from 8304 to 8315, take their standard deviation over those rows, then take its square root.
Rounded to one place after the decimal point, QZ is 1.4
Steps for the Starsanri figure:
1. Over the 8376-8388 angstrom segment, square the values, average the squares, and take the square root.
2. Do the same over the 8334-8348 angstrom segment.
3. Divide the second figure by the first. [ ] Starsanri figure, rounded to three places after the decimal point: 0.912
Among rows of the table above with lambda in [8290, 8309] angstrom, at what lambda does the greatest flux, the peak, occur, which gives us 8293.01 angstrom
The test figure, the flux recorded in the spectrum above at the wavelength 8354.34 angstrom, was 69.3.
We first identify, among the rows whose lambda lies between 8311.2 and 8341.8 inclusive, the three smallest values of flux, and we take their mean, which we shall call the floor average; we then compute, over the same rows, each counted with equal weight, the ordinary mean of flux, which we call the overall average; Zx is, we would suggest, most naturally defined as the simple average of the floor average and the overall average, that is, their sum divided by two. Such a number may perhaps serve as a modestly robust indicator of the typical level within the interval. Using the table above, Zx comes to 68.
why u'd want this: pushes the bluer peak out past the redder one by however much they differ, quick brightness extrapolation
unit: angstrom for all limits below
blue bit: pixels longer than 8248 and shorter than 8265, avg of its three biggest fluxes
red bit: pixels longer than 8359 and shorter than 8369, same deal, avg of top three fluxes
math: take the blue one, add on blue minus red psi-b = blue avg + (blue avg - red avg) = 78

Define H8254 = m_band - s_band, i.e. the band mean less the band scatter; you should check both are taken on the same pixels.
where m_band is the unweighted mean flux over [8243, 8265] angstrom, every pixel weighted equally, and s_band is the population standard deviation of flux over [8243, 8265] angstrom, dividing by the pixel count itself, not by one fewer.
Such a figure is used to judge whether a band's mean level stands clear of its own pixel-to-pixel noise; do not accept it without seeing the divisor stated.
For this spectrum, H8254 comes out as 71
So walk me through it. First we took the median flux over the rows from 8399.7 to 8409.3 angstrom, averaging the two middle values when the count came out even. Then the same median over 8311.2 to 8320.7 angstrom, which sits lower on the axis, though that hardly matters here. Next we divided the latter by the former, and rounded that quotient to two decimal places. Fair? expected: 1.08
